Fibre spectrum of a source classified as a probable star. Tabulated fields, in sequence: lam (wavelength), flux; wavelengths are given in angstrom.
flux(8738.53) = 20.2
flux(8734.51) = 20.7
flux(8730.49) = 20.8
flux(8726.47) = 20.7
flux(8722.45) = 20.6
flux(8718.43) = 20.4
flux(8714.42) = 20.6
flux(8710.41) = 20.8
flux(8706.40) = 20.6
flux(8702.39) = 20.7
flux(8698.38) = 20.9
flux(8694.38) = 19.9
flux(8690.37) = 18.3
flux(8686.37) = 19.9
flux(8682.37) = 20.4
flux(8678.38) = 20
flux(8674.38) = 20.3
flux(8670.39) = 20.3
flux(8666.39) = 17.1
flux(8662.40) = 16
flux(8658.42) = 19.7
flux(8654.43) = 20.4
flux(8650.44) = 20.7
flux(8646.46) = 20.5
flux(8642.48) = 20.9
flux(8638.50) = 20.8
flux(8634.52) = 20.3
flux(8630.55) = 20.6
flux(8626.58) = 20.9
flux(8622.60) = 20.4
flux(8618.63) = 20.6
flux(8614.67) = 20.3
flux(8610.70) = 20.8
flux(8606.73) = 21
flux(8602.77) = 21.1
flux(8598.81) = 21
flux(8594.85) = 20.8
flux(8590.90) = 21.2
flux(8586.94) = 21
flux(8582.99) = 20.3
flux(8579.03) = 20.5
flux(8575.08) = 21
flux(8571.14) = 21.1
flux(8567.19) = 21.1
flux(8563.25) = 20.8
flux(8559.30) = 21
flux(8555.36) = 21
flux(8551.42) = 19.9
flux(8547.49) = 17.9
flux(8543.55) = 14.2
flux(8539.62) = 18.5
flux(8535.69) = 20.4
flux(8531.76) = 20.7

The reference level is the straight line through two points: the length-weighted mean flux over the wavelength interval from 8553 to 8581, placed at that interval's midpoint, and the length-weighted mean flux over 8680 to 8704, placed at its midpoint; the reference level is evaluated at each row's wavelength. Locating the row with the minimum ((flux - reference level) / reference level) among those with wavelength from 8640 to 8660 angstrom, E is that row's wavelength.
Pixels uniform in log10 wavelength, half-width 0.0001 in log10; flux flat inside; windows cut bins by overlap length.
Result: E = 8658.42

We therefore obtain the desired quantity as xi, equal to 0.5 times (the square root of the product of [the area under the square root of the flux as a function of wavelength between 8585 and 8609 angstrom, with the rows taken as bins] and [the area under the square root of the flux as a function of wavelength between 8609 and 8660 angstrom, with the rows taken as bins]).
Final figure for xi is 80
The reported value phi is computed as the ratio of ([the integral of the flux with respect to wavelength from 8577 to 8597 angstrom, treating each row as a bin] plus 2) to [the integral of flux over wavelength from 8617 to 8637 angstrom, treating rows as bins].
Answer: 1.01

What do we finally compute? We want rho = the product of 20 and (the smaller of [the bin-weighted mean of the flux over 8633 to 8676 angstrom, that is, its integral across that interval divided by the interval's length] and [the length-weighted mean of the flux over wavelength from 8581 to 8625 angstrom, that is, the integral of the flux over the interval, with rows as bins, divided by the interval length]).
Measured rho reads 394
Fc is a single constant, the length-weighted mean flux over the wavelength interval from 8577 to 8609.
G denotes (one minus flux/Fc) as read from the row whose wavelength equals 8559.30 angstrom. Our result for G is -0.007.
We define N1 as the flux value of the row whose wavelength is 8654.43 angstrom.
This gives 20.4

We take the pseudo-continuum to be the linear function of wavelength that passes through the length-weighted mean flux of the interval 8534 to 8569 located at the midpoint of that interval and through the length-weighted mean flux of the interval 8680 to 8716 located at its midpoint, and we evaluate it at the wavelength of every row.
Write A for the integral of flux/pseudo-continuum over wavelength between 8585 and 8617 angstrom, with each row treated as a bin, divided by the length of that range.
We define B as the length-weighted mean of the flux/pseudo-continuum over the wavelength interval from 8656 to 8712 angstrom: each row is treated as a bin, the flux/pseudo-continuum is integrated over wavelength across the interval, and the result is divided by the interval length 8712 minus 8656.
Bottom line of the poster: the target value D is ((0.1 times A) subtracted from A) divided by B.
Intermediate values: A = 1.06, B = 0.97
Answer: 0.98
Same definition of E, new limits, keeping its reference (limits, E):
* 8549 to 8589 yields 8551.42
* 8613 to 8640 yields 8614.67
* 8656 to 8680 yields 8662.40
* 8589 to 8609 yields 8594.85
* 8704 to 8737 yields 8718.43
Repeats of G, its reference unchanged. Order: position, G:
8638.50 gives 0.003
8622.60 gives 0.022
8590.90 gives -0.016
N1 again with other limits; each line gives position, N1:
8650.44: 20.7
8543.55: 14.2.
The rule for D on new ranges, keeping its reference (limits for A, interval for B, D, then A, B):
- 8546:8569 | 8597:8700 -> 0.93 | 1.05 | 1.01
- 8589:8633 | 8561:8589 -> 0.89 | 1.05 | 1.07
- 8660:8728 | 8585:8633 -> 0.84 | 0.98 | 1.05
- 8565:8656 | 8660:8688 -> 0.99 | 1.05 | 0.95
